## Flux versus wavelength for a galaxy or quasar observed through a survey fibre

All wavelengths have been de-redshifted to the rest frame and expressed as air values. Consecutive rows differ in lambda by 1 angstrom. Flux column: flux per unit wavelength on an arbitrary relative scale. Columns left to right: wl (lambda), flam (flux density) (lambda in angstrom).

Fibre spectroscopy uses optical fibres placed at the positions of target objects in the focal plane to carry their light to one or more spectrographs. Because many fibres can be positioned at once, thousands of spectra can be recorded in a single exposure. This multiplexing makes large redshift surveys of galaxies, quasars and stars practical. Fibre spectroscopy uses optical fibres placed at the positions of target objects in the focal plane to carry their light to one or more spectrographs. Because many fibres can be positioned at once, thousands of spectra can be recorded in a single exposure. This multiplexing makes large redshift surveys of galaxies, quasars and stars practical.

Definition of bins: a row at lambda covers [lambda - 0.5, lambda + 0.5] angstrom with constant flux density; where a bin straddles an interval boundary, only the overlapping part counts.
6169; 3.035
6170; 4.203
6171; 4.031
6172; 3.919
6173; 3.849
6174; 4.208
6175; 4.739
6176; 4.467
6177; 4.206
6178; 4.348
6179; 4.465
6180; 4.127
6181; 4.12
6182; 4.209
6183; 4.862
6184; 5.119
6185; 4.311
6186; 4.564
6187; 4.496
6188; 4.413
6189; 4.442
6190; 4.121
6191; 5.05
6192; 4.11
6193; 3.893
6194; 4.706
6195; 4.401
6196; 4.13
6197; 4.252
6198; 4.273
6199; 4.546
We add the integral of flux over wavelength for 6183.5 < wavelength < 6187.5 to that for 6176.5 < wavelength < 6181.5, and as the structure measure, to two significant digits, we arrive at 40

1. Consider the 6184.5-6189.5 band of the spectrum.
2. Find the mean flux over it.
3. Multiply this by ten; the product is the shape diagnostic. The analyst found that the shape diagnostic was 44.5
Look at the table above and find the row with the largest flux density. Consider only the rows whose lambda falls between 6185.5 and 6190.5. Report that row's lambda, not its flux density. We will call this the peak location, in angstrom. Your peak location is 6186 angstrom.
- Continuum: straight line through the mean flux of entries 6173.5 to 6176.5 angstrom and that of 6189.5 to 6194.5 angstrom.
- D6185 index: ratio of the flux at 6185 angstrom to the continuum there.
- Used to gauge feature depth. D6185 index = 0.98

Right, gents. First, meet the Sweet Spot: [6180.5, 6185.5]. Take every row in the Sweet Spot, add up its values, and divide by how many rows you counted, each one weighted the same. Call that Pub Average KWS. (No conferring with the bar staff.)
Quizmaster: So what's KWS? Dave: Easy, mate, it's 4.52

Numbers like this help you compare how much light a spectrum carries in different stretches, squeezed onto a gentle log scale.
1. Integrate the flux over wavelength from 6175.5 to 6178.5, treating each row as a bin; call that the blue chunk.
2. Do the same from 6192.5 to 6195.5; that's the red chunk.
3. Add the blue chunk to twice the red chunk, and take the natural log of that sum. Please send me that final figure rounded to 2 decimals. 3.66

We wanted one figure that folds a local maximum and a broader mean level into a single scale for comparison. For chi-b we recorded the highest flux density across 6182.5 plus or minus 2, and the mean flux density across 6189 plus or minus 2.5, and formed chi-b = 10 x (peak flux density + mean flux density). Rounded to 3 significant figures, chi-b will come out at 96.2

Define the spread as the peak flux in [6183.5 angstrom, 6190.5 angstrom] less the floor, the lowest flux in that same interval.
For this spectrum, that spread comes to 1.00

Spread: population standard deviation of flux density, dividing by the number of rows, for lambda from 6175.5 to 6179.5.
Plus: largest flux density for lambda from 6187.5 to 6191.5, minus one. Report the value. 4.16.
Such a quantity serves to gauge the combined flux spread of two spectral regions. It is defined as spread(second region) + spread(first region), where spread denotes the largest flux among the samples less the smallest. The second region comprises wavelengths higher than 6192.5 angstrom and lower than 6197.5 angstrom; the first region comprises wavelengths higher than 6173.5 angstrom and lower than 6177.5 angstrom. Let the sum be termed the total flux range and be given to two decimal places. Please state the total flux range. 1.35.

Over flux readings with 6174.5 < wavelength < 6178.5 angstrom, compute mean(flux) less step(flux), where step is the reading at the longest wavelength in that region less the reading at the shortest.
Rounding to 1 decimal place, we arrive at 4.8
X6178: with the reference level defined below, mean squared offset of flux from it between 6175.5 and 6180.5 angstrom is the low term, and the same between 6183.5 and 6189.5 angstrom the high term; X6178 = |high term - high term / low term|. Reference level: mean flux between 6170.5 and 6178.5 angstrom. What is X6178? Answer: 6.1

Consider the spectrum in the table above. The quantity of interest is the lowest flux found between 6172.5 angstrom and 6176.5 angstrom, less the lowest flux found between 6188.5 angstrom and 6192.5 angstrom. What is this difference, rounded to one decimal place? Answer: -0.3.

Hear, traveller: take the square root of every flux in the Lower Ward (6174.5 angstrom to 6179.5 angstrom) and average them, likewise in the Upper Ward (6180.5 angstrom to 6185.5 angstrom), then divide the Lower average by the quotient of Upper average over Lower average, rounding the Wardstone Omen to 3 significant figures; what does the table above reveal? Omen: 2.09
